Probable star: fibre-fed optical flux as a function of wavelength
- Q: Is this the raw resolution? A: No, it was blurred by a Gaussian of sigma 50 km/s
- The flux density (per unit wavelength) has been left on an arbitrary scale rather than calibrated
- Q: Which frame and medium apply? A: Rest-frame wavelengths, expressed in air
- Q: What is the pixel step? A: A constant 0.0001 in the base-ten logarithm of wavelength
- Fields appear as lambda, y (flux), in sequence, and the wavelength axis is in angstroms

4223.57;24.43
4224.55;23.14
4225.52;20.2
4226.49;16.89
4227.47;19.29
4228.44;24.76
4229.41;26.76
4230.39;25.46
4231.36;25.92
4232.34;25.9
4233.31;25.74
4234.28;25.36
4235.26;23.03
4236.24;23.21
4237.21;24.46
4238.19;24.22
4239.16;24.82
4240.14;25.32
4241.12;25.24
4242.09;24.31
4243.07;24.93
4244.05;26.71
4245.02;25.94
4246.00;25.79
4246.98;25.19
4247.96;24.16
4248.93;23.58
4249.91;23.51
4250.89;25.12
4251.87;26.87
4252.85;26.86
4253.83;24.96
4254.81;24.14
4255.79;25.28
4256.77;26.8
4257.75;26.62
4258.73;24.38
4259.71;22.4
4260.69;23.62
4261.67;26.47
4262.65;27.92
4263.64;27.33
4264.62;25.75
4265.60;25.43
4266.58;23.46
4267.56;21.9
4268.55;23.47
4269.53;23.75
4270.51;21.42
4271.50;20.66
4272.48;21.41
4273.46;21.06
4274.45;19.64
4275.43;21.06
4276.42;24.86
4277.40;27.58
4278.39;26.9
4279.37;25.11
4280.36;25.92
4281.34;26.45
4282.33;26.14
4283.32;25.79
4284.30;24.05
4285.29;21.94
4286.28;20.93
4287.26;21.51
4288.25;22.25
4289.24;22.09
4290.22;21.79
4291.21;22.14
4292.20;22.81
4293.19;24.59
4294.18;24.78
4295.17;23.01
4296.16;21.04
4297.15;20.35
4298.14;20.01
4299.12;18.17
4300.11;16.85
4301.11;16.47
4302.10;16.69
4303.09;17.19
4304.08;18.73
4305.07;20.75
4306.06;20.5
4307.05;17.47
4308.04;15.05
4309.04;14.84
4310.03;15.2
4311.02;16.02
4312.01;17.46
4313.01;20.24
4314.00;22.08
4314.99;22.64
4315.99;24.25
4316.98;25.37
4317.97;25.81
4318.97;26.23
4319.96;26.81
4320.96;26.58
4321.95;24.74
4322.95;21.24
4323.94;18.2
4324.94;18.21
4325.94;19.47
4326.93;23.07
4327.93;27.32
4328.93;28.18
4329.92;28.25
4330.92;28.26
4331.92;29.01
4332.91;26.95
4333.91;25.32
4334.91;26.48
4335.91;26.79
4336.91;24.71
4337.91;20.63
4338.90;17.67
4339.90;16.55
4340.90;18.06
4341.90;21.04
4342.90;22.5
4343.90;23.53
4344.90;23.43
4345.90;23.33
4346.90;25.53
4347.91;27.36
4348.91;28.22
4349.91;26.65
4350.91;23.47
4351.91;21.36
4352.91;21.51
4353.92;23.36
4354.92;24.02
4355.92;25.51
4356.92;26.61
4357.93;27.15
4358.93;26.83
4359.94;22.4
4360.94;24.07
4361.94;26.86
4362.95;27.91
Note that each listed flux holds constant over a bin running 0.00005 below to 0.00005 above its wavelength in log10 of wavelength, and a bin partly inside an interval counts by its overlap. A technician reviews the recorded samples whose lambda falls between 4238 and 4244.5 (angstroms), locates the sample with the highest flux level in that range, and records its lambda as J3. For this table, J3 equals 4244.05 angstroms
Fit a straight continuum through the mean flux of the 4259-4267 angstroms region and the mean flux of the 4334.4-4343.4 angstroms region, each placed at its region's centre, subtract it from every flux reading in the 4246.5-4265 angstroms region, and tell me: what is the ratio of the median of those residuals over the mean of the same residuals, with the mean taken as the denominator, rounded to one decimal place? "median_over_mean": 2.3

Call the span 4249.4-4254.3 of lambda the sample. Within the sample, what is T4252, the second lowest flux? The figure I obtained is 24.96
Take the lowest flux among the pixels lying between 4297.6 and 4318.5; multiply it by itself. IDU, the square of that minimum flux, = 220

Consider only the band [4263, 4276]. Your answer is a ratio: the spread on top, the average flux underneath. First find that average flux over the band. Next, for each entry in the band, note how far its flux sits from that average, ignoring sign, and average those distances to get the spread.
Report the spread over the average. 0.084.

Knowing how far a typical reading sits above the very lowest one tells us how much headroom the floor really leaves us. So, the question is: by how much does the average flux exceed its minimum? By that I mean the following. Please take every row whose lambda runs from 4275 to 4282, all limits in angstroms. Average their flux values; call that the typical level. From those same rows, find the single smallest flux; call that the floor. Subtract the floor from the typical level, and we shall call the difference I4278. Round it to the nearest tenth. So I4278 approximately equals 4.4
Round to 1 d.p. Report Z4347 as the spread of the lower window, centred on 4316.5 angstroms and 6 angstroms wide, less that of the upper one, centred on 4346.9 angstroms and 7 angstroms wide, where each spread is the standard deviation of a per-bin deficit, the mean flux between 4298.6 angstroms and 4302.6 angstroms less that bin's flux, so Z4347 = -0.3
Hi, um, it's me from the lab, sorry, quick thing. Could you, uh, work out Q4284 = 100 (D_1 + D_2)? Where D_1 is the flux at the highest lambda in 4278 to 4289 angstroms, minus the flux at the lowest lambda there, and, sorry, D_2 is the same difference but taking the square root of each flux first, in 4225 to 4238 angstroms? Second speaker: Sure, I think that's -420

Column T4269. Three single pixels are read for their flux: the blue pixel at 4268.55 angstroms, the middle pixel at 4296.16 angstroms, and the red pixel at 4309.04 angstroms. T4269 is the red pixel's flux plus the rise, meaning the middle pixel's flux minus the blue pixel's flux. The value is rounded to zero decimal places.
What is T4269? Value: 12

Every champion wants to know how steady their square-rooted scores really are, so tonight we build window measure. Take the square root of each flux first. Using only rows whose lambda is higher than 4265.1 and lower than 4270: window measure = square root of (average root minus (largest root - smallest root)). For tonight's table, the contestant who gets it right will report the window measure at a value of 2.12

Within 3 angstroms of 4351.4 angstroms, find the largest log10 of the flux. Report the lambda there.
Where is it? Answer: 4348.91 angstroms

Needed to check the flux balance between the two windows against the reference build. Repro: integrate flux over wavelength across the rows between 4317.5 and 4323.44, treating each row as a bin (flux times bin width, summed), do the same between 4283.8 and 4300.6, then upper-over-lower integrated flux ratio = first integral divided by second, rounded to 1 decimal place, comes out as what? 0.4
